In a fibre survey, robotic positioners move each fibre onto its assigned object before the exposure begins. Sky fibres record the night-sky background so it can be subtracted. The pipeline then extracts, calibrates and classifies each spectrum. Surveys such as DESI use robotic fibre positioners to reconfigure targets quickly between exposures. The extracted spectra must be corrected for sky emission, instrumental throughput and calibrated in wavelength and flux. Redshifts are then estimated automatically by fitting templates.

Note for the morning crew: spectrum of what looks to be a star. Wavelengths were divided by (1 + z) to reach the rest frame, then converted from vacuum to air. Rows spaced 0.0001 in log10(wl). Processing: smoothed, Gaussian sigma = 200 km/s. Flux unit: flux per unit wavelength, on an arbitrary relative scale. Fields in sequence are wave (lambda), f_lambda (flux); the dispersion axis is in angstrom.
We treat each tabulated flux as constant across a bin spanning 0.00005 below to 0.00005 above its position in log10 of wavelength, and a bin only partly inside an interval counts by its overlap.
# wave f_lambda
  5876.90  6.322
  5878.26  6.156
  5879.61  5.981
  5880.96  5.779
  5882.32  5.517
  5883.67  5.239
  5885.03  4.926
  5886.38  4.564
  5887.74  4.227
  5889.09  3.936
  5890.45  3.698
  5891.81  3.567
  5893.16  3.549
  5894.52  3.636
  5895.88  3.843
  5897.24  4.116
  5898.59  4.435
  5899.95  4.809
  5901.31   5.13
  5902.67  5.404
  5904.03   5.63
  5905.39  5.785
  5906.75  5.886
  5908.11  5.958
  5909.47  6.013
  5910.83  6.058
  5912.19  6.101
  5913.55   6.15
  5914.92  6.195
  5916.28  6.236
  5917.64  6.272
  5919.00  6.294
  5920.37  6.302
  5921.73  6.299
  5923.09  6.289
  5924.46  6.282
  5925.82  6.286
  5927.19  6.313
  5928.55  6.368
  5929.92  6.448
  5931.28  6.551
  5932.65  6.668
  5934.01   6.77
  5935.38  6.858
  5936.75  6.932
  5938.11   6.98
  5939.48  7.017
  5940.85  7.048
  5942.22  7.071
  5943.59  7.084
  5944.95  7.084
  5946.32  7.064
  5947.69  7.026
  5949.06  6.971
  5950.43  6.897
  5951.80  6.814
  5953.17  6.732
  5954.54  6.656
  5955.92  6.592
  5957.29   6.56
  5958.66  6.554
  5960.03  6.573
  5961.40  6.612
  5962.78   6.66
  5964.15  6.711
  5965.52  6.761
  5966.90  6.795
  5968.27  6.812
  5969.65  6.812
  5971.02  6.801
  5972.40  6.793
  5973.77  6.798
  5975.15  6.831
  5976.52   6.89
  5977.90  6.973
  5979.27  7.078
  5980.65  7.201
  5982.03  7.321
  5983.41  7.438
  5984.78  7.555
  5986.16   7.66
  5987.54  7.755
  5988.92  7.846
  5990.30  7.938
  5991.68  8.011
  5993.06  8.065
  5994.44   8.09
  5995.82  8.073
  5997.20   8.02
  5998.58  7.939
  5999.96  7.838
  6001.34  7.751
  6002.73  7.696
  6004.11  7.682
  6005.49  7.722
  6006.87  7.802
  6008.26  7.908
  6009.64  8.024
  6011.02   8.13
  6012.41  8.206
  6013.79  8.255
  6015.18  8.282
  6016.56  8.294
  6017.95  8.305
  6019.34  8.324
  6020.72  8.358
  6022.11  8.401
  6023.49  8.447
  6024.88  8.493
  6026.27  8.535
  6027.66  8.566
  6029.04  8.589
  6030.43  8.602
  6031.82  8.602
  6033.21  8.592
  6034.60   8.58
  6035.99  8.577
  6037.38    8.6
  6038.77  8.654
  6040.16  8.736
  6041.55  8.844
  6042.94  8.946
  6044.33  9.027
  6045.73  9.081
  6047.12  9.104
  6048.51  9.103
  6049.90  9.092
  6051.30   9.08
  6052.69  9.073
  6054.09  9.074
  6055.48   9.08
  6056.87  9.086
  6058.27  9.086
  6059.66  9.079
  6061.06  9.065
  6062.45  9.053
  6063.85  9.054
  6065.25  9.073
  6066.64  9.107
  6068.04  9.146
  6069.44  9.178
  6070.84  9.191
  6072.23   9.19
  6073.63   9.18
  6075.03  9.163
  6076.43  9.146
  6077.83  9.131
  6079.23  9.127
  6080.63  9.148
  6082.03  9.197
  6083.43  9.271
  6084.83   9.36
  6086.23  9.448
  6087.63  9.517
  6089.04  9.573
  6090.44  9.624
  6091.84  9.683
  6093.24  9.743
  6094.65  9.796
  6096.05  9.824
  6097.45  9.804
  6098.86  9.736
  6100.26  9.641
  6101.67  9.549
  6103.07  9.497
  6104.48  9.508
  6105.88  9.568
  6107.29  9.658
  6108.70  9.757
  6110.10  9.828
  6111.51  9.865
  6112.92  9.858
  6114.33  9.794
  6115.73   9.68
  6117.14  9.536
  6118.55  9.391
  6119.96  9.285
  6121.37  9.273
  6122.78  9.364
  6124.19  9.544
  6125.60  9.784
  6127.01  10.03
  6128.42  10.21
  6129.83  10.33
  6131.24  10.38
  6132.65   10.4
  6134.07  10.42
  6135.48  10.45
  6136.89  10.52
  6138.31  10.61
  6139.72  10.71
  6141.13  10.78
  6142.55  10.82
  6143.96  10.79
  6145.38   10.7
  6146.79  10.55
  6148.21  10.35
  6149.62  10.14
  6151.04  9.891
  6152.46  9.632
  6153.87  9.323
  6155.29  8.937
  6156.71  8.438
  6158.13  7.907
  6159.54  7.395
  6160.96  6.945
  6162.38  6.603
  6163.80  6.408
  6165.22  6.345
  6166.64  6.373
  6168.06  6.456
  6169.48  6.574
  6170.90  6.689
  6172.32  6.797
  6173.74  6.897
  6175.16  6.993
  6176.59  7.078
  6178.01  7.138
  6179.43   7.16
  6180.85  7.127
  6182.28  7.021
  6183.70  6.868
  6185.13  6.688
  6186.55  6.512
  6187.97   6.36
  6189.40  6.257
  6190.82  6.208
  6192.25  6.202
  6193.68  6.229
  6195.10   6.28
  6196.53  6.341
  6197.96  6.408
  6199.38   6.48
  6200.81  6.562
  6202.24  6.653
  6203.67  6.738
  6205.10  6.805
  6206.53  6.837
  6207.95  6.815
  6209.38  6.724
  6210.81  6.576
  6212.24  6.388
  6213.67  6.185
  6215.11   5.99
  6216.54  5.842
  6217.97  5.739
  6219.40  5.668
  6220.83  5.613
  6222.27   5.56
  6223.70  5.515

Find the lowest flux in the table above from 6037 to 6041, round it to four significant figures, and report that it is 8.600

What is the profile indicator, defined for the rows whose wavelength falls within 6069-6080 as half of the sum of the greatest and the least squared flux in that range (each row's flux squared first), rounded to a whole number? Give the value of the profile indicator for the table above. 84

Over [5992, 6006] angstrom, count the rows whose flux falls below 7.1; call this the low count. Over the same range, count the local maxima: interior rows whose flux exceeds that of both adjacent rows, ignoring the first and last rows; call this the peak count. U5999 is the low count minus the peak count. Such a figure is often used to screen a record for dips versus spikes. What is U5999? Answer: -1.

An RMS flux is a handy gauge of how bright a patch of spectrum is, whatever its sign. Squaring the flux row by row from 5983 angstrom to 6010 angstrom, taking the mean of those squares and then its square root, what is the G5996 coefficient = 7.8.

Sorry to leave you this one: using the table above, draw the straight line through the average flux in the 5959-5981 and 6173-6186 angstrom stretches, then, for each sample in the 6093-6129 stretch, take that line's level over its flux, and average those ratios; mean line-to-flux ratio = 0.72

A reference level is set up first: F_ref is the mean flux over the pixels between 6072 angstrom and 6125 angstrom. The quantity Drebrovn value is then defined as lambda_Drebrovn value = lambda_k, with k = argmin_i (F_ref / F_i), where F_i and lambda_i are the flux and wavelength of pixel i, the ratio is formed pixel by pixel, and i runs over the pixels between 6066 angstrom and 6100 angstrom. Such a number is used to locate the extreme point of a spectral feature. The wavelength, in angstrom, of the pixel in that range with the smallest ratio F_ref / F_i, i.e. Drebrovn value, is 6096.05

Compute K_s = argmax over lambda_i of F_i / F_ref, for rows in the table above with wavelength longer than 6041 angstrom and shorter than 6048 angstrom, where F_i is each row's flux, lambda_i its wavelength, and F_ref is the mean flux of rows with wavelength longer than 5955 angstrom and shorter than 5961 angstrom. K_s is 6047.12 angstrom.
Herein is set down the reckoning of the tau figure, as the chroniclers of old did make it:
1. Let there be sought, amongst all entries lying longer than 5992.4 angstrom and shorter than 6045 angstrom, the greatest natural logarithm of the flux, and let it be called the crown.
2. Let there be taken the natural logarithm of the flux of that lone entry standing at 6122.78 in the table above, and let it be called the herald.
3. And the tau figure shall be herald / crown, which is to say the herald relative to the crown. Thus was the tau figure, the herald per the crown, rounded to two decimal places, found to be 1.02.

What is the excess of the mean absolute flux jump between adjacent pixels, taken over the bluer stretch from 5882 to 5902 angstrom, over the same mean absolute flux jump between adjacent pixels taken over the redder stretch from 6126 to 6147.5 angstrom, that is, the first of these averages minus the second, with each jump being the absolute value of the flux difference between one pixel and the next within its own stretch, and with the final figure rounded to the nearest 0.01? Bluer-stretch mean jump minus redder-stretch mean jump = 0.18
